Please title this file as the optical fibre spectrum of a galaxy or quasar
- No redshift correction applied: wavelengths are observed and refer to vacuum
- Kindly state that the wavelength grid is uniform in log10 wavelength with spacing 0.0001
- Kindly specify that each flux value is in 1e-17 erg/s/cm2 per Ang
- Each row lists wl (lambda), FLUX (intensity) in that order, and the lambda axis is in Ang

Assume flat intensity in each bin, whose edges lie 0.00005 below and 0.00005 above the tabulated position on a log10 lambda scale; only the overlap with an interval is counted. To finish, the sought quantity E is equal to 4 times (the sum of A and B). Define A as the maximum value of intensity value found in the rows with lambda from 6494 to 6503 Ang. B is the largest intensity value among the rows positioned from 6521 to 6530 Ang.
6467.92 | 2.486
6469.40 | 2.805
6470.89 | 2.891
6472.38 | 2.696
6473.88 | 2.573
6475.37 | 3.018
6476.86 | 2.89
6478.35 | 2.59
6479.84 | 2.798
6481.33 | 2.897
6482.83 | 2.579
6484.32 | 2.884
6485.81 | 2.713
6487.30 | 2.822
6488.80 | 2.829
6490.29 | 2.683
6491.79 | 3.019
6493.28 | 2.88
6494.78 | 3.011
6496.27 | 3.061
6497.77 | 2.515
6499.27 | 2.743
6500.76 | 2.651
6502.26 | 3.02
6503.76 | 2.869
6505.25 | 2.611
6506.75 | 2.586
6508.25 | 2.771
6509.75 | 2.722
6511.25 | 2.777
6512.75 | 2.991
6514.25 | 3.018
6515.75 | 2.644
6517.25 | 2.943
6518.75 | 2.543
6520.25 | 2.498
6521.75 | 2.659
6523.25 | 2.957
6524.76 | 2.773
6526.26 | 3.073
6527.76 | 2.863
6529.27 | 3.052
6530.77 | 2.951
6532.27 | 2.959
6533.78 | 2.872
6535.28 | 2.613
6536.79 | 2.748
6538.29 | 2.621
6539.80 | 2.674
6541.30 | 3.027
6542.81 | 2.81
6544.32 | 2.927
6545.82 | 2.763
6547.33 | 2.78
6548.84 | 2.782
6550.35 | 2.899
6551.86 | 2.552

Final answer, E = 24.5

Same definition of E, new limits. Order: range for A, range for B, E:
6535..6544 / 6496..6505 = 24.4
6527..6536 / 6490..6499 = 24.5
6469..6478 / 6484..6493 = 24.1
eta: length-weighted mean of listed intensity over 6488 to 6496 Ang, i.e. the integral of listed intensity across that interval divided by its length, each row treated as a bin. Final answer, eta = 2.89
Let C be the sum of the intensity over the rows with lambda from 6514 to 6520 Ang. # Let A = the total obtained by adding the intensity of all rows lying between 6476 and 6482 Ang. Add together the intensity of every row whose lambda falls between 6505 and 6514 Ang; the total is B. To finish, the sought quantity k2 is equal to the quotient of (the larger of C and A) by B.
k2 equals 0.7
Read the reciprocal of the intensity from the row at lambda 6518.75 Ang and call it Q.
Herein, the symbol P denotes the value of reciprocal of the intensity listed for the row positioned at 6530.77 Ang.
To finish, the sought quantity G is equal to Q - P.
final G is 0.054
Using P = 0.339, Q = 0.39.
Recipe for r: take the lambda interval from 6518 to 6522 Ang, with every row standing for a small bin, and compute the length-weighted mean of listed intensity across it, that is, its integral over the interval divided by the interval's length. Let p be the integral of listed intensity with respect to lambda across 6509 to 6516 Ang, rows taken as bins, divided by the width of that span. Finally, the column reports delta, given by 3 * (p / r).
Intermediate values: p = 2.84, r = 2.557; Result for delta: 3.34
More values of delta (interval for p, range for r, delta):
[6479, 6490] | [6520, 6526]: 3.02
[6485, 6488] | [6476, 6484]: 3.01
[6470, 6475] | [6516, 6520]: 3.04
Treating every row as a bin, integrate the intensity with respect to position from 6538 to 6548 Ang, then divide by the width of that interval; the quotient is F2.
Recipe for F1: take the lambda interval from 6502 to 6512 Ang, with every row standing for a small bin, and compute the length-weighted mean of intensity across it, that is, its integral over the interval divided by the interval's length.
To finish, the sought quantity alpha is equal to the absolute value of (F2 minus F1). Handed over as 0.056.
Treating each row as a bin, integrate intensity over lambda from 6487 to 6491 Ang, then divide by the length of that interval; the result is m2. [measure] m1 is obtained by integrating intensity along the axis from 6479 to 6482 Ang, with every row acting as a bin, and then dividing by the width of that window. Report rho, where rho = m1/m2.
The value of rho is 1.02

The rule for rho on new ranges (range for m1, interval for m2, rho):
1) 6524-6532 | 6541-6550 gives 1.04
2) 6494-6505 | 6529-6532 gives 0.94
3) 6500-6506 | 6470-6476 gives 1.00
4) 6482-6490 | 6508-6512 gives 1.00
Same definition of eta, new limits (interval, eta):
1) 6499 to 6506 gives 2.78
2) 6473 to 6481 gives 2.78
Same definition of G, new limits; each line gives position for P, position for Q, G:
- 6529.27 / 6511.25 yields 0.032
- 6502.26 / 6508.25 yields 0.030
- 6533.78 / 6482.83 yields 0.040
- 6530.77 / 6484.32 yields 0.008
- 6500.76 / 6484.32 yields -0.030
